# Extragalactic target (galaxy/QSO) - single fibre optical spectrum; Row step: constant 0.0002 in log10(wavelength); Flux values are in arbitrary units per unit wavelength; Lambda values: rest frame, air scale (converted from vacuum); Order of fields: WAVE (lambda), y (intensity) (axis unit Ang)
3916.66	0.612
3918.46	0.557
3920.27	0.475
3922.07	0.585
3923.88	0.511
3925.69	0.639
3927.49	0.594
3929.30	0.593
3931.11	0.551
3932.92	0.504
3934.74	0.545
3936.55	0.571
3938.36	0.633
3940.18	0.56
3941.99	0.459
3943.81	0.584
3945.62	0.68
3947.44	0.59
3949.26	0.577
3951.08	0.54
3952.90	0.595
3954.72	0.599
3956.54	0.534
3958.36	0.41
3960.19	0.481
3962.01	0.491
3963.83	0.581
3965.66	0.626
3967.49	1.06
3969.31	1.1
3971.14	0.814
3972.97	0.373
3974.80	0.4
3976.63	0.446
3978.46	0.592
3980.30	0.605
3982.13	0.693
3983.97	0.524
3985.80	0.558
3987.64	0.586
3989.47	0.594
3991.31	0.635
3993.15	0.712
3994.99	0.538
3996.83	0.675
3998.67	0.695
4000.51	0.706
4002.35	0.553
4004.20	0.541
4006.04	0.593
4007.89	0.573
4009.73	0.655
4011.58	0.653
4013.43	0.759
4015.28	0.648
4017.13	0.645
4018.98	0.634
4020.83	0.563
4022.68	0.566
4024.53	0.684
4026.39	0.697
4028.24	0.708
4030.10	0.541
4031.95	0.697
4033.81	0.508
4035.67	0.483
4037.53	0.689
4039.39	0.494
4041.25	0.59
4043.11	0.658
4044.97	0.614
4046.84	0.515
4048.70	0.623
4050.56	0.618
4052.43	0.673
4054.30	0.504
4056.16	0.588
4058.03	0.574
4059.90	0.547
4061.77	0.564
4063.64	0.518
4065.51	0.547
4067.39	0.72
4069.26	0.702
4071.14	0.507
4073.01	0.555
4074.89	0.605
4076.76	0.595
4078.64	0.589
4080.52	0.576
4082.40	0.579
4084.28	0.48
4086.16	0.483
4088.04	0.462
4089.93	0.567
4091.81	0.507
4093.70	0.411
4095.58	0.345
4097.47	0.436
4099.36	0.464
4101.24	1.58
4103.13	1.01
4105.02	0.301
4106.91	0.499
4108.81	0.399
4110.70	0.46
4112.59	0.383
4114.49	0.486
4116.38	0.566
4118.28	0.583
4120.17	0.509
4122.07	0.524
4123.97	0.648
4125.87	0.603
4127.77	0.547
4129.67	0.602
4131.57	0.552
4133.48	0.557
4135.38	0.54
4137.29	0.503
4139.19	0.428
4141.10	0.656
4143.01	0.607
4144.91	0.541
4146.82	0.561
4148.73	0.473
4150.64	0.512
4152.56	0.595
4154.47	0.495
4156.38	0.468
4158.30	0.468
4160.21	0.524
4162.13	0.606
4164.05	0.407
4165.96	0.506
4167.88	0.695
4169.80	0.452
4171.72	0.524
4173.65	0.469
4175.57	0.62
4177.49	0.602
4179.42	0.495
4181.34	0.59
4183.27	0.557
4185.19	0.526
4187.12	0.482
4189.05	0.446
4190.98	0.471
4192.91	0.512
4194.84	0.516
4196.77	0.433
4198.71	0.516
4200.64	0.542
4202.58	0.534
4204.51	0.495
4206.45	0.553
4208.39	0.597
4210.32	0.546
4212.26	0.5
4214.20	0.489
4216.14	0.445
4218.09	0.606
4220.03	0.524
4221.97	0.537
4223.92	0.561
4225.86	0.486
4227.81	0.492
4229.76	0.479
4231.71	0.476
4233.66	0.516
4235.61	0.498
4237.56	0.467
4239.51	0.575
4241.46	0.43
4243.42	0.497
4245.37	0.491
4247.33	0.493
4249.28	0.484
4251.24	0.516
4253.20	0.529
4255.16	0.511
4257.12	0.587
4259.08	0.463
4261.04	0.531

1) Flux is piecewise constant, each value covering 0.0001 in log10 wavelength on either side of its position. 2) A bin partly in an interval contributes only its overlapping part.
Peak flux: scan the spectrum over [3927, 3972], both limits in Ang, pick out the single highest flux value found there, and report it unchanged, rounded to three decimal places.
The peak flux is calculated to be 1.100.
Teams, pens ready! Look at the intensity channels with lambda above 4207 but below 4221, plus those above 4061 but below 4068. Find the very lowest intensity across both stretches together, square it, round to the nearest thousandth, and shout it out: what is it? 0.198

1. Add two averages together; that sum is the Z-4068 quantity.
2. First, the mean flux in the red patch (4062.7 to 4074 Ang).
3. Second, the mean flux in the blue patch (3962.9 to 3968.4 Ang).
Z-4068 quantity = 1.35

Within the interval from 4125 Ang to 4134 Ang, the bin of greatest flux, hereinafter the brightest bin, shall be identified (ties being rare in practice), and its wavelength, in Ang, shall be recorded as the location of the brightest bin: 4125.87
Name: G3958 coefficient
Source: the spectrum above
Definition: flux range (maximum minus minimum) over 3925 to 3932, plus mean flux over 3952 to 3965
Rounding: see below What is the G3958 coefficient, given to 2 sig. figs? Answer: 0.62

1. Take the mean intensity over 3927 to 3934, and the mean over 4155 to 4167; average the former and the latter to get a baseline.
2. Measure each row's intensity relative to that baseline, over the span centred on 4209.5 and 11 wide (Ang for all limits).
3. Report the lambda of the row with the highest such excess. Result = 4208.39 Ang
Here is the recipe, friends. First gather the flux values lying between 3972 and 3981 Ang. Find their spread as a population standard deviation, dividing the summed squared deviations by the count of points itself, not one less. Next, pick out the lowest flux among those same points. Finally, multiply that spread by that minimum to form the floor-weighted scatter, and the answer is 0.036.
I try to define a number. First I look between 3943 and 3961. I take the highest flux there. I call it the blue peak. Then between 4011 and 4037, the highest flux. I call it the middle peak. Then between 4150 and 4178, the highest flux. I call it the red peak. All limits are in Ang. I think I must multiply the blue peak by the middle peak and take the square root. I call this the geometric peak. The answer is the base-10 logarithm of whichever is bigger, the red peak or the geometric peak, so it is -0.14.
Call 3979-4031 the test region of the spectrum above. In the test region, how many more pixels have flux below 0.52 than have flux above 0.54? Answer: -26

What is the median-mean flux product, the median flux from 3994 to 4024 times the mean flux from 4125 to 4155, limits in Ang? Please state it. 0.351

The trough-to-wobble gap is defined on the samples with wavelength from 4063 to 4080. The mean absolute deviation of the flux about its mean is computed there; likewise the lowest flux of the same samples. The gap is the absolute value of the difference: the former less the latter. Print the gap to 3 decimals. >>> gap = 0.452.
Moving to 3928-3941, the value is 0.475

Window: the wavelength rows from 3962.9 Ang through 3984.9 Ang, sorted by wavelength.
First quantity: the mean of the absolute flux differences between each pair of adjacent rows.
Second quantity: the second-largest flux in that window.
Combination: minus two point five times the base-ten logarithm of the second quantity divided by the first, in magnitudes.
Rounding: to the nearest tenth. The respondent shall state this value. -2.1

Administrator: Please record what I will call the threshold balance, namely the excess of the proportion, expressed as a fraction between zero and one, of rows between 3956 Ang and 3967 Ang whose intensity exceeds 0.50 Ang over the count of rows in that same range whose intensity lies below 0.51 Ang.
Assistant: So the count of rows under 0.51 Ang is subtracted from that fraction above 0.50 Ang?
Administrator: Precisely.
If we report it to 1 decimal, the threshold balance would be -2.5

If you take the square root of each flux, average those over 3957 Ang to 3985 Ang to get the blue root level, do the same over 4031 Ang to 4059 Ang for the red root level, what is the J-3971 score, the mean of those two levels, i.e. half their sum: 0.769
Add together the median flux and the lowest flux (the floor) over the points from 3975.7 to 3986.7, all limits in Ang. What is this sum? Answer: 1.02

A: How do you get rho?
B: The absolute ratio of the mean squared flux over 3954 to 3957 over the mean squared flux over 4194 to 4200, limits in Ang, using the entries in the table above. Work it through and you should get 1.34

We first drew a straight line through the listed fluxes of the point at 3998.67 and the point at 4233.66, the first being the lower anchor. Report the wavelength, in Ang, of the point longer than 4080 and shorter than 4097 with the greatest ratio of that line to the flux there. 4095.58 Ang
